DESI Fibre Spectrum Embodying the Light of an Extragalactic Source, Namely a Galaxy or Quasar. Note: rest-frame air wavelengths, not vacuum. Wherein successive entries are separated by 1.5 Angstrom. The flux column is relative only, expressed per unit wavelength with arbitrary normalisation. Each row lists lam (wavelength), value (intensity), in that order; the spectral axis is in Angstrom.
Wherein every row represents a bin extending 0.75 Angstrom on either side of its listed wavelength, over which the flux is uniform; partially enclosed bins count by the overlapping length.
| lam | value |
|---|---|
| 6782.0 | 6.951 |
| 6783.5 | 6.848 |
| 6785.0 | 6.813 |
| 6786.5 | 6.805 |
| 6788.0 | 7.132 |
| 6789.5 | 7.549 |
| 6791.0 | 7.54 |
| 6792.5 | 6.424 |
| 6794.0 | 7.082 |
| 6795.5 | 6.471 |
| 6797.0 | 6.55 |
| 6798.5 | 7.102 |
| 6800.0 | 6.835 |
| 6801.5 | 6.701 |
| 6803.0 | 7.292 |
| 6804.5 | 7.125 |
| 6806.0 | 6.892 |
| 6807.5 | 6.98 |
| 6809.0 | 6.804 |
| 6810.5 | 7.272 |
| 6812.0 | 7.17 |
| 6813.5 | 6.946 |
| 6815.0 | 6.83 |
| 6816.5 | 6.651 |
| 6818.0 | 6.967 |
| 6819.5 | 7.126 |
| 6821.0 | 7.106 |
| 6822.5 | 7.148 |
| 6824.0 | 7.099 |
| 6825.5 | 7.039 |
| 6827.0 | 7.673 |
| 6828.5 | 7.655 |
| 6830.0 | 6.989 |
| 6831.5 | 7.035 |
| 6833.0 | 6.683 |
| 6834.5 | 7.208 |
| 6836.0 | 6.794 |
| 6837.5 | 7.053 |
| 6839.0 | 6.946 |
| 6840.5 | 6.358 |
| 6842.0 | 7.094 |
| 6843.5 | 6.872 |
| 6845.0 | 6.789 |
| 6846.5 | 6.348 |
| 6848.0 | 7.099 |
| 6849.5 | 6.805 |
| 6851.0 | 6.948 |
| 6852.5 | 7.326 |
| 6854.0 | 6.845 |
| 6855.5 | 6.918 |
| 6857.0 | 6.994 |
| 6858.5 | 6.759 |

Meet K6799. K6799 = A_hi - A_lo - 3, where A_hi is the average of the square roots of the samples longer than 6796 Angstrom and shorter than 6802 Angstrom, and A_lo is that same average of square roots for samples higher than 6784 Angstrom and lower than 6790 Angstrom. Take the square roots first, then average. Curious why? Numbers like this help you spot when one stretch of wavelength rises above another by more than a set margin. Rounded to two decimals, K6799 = -3.05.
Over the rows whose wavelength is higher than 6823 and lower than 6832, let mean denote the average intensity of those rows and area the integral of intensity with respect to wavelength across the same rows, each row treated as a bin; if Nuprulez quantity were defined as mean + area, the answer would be 72.5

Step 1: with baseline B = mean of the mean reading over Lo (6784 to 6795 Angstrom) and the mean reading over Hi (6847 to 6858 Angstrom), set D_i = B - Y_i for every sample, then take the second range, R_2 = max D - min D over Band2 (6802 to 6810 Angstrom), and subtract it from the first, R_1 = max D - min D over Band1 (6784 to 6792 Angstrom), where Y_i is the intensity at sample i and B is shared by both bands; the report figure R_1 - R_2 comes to 0.3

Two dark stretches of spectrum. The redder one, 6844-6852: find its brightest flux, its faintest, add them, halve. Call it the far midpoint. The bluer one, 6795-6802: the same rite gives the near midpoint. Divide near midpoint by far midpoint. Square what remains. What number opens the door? 1.02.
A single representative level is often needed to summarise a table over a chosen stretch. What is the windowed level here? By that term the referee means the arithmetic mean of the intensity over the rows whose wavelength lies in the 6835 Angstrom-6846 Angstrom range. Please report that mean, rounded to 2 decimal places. 6.84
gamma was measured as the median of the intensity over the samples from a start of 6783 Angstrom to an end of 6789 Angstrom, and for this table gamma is 6.83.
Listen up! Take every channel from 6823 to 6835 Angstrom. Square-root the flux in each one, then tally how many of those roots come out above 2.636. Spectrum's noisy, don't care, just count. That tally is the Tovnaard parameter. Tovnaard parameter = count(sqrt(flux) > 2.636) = 7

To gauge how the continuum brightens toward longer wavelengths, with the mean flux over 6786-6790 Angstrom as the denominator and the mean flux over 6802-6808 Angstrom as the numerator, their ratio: 0.99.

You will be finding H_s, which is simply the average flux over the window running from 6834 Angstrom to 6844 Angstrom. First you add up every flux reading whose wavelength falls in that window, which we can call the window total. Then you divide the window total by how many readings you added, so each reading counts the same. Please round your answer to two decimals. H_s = 6.90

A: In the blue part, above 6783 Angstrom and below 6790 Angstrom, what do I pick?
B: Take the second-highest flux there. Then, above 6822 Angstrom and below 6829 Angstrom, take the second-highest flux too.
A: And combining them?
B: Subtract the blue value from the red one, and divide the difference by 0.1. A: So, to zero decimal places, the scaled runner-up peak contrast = 5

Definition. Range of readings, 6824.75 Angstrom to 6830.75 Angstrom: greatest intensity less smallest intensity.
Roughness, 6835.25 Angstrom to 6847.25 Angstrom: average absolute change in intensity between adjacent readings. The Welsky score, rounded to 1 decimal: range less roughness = 0.3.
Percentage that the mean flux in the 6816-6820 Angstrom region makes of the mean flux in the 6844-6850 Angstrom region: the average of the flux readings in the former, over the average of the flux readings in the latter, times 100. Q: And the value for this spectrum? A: 102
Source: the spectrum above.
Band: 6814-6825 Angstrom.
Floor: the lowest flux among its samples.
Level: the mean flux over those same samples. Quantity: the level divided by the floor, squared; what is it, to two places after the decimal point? 1.10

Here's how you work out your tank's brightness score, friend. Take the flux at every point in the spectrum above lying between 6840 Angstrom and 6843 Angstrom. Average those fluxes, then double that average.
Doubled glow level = 13.5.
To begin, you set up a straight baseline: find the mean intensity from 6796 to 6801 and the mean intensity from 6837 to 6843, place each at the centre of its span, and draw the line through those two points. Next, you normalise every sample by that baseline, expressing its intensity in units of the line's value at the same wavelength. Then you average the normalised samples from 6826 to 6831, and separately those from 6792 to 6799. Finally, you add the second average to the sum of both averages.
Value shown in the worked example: 3.06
